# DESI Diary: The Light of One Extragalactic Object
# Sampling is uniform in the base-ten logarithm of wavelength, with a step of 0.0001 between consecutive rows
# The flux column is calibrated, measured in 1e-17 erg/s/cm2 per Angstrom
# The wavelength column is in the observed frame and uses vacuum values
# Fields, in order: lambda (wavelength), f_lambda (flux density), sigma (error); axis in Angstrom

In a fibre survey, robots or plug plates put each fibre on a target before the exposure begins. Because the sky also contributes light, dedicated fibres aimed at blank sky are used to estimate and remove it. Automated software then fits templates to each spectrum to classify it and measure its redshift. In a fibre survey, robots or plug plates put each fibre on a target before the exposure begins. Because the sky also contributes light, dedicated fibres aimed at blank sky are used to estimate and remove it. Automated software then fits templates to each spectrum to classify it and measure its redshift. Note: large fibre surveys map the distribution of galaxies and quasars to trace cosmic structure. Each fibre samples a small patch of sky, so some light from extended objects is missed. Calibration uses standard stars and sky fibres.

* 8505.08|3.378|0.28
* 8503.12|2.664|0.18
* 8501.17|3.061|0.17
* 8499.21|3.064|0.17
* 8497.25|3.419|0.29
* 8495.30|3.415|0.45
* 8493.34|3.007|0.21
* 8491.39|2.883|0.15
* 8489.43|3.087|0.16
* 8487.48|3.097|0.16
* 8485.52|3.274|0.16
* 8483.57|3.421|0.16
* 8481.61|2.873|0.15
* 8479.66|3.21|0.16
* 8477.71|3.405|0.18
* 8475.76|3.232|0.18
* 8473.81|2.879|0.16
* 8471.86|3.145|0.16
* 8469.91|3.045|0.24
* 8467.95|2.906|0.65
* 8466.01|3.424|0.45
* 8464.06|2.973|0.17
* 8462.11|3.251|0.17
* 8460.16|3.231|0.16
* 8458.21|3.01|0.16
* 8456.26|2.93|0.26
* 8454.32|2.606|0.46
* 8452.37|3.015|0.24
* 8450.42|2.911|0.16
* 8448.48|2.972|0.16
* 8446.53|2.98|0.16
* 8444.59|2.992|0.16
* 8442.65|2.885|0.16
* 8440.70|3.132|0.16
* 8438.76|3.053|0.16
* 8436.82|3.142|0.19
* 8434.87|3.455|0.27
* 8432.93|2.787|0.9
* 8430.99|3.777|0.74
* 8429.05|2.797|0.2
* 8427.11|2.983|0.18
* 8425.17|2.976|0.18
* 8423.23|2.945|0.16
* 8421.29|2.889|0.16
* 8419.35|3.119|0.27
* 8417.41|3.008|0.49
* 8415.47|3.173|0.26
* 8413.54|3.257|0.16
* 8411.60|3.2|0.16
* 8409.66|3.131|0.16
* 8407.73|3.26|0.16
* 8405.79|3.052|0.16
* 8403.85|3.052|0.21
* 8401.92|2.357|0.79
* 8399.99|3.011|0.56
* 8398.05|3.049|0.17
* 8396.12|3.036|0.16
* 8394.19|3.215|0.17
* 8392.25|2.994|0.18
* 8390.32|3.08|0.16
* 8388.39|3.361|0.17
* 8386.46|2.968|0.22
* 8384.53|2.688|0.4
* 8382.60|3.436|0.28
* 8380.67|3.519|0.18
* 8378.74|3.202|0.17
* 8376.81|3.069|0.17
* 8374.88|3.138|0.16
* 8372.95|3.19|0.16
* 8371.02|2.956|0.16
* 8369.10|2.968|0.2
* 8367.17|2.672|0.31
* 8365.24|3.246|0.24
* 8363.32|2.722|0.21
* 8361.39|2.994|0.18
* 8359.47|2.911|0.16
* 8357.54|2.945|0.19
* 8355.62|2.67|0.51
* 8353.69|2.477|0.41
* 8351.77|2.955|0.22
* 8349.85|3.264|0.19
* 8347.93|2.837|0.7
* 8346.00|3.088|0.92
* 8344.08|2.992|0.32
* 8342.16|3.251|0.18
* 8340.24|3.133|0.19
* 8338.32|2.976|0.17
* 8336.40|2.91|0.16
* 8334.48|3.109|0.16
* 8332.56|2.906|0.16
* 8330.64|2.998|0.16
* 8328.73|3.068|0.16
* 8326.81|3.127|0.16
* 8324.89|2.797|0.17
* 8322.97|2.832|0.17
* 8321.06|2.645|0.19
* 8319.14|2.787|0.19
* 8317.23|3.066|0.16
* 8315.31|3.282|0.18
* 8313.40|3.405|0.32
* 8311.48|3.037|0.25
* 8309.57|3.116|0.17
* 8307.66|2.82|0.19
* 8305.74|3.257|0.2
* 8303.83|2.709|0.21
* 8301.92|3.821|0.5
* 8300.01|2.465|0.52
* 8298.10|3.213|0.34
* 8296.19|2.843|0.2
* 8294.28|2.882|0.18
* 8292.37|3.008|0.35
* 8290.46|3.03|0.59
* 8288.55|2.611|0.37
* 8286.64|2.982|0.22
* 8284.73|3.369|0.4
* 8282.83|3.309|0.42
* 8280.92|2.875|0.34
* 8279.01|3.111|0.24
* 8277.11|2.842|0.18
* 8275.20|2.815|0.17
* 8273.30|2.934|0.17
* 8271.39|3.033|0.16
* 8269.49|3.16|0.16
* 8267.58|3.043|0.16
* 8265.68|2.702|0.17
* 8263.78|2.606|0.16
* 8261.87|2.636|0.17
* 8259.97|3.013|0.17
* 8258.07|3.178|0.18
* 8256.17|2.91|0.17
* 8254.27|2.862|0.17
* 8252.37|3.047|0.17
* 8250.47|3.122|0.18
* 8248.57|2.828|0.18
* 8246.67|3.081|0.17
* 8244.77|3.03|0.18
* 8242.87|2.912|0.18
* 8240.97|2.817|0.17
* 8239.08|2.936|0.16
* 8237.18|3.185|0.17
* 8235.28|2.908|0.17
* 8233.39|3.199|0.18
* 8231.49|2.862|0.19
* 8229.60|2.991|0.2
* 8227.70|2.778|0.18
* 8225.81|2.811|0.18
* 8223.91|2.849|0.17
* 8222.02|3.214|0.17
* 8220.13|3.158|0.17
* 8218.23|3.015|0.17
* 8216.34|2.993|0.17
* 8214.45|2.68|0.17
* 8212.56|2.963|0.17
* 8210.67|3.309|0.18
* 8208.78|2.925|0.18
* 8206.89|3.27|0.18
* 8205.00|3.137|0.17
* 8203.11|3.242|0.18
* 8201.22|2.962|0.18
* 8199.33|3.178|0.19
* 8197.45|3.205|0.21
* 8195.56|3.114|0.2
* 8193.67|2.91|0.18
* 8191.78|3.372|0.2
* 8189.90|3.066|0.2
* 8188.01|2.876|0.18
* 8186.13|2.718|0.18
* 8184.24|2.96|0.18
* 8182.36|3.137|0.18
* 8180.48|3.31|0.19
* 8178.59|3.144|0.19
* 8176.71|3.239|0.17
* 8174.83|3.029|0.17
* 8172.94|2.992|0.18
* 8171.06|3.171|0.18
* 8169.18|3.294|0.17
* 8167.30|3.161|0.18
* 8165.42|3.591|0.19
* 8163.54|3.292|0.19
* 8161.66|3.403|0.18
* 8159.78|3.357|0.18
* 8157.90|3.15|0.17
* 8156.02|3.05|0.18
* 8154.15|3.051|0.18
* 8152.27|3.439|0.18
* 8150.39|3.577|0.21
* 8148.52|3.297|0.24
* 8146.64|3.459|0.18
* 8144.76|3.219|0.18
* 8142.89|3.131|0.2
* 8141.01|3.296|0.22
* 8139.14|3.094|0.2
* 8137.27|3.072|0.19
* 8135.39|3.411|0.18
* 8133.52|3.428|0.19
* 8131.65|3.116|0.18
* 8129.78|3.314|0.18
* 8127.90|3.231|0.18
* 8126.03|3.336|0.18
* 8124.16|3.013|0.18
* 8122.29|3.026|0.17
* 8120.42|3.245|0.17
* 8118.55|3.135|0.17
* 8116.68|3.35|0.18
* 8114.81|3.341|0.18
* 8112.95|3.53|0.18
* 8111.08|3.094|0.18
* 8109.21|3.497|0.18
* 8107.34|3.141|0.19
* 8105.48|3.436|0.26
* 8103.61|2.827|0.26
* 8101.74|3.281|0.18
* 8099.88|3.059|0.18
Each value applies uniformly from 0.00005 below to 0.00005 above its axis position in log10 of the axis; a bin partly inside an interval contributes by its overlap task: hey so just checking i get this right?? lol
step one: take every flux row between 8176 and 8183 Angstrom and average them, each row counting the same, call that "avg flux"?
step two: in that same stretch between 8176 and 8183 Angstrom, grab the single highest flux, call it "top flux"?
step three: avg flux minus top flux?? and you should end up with -0.10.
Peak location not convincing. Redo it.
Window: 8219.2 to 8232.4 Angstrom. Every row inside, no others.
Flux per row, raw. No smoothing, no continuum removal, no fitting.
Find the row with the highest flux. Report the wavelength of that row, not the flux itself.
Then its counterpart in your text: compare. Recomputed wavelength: 8222.02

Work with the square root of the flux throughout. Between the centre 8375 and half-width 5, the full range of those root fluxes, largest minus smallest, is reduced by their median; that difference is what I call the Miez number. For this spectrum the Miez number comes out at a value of -1.70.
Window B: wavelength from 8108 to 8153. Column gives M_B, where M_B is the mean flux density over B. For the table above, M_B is 3.28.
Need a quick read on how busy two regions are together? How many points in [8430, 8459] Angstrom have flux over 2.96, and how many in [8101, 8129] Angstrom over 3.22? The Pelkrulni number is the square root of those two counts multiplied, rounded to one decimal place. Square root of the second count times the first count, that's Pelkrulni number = 9.5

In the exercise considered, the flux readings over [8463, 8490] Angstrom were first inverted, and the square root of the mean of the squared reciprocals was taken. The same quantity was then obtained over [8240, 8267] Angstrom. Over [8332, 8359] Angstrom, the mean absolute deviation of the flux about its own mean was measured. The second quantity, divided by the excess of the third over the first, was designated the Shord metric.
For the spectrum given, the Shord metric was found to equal -2.0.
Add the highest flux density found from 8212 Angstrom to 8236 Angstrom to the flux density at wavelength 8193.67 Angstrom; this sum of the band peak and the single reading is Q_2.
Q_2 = 6.1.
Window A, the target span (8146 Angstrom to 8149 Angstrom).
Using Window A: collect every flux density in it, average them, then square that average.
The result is 11.4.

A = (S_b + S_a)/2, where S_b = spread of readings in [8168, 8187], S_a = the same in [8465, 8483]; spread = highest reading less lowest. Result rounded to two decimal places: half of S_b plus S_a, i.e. 0.57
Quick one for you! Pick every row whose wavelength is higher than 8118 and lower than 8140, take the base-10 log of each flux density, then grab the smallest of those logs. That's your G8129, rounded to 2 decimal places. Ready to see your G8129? 0.48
